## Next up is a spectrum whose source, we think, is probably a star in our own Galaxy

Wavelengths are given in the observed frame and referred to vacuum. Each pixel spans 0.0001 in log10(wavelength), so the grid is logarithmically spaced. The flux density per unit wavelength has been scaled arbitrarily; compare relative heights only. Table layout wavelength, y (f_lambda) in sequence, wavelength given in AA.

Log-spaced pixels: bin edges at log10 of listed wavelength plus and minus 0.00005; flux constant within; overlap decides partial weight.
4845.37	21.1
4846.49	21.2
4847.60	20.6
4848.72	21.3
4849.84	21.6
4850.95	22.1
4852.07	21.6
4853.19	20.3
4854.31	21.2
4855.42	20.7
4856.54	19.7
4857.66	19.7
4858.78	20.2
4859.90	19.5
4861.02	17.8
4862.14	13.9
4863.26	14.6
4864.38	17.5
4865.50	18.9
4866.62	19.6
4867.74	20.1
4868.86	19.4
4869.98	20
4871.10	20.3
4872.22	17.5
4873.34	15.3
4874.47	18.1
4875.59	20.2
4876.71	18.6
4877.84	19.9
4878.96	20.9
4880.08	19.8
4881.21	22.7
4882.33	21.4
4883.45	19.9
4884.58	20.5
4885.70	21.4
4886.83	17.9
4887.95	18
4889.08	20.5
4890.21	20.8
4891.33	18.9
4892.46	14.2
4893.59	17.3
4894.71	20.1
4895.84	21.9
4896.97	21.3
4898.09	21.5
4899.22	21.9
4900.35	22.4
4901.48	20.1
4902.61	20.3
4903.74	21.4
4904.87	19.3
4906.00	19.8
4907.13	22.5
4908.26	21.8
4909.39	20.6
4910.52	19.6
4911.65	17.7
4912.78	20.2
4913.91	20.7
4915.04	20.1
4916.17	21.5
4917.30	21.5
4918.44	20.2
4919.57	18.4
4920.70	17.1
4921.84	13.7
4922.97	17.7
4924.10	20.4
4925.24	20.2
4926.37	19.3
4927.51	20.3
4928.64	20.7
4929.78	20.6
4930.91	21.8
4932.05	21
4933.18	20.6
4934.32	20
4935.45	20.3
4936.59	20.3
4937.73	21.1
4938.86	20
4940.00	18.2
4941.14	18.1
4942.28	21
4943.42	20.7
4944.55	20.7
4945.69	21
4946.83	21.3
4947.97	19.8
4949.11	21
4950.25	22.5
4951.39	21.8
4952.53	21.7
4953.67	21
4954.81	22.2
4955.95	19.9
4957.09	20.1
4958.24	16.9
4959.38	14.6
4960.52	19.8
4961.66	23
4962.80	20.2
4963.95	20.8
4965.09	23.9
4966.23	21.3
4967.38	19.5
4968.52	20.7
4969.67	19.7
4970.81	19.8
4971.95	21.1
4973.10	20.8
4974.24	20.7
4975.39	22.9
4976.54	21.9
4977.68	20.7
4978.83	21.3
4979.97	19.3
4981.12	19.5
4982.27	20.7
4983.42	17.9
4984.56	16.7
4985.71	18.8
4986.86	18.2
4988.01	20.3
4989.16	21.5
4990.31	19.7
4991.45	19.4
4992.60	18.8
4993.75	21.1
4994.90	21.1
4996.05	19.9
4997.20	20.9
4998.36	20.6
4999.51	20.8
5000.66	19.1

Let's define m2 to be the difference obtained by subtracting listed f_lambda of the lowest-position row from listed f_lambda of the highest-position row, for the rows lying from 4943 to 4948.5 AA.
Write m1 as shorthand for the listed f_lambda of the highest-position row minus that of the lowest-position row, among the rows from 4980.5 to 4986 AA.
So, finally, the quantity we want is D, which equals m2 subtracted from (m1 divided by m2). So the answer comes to 1.7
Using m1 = -0.7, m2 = -0.9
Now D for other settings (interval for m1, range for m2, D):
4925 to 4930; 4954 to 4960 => 7.5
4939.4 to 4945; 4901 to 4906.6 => -8.0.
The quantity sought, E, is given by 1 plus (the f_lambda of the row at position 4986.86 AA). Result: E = 19.2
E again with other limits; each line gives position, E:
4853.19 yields 21.3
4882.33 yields 22.4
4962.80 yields 21.2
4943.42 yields 21.7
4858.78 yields 21.2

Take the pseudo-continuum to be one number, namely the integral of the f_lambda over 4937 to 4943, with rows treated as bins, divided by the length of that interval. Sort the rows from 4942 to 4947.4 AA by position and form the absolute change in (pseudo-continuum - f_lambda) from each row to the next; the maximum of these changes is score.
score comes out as 0.3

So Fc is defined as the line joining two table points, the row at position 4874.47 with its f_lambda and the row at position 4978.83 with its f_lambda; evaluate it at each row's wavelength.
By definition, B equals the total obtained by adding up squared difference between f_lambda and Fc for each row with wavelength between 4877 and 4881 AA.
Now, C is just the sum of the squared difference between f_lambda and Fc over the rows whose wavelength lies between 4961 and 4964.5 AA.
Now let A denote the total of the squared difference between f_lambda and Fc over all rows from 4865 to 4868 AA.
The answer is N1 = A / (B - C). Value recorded 1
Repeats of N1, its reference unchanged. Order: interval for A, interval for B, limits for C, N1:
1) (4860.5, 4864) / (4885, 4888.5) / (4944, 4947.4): 3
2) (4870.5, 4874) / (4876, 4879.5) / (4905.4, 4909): -1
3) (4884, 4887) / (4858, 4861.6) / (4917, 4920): 3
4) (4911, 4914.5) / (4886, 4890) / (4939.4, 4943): -1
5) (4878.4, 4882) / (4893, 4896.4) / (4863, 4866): 11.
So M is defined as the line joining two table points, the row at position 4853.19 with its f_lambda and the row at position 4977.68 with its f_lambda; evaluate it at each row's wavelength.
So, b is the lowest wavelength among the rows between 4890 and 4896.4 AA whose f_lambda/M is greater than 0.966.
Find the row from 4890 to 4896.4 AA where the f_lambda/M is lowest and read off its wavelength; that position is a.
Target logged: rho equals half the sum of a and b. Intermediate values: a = 4892.46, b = 4890.21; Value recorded 4891.3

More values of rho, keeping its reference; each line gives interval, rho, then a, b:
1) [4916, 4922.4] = 4919.0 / 4921.84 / 4916.17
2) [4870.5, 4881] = 4872.2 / 4873.34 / 4871.10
